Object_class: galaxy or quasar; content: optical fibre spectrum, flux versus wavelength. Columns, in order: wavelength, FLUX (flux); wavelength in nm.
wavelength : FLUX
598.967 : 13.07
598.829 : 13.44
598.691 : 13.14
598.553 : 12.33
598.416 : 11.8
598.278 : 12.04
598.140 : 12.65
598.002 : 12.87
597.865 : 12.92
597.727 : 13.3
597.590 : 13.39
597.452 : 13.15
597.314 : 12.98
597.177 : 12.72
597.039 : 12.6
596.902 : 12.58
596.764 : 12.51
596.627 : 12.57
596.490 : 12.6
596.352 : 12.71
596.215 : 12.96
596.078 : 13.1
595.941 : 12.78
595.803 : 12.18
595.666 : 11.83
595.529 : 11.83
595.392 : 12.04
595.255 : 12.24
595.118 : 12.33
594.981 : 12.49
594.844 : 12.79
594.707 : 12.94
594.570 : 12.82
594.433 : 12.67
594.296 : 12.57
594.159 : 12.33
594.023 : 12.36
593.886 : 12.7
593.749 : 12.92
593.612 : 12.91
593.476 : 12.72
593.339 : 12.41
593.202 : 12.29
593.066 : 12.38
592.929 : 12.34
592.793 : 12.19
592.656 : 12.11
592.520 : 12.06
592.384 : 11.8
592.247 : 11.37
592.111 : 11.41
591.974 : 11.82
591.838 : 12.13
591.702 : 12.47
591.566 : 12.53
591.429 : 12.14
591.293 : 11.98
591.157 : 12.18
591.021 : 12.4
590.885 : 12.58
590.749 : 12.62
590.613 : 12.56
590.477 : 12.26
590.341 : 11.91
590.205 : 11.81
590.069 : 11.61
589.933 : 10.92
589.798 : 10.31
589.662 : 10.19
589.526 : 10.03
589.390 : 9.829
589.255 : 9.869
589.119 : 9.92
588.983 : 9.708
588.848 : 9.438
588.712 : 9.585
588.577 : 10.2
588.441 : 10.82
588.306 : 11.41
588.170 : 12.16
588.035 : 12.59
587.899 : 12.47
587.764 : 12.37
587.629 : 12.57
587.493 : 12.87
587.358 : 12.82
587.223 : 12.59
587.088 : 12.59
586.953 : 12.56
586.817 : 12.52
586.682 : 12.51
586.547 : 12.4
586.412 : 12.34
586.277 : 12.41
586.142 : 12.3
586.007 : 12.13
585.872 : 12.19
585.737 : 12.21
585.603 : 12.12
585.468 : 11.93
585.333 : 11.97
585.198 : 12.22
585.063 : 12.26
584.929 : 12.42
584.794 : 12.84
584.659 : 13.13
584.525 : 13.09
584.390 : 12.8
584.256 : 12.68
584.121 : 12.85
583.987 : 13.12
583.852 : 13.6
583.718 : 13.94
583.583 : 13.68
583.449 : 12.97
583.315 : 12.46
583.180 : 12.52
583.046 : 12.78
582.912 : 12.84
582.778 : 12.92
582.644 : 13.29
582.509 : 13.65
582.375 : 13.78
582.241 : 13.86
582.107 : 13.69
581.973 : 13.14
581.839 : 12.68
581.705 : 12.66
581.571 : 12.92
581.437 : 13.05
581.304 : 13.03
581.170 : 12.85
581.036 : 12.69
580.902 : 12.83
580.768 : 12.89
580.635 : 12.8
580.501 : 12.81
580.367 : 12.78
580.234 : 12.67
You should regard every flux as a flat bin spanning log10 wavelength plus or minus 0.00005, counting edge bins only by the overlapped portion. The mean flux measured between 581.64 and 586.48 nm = 12.8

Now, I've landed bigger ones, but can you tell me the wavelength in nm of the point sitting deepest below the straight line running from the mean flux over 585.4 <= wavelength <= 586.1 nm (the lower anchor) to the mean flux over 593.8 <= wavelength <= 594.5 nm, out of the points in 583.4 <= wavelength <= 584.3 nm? 584.256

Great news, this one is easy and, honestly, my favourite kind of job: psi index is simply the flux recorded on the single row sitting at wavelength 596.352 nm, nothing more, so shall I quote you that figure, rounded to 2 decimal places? 12.71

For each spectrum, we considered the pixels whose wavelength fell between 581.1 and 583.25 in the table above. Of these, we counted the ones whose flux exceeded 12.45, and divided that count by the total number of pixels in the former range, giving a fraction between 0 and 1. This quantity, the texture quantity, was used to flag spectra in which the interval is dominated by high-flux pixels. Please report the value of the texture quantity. 1.00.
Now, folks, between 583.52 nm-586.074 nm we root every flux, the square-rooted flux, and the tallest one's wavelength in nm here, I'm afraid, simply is 583.718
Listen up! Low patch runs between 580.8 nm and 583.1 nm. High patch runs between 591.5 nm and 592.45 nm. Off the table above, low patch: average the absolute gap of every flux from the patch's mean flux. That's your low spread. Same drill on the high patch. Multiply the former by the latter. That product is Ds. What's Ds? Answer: 0.13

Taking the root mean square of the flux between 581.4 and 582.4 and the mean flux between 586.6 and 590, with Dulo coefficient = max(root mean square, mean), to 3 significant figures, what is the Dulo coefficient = 13.2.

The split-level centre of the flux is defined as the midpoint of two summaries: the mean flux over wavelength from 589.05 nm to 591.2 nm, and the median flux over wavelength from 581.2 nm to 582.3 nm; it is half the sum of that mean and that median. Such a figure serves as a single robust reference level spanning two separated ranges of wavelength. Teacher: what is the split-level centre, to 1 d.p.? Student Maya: 12.2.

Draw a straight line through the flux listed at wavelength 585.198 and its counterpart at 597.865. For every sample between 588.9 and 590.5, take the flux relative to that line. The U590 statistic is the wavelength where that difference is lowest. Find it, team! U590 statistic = 588.983 nm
